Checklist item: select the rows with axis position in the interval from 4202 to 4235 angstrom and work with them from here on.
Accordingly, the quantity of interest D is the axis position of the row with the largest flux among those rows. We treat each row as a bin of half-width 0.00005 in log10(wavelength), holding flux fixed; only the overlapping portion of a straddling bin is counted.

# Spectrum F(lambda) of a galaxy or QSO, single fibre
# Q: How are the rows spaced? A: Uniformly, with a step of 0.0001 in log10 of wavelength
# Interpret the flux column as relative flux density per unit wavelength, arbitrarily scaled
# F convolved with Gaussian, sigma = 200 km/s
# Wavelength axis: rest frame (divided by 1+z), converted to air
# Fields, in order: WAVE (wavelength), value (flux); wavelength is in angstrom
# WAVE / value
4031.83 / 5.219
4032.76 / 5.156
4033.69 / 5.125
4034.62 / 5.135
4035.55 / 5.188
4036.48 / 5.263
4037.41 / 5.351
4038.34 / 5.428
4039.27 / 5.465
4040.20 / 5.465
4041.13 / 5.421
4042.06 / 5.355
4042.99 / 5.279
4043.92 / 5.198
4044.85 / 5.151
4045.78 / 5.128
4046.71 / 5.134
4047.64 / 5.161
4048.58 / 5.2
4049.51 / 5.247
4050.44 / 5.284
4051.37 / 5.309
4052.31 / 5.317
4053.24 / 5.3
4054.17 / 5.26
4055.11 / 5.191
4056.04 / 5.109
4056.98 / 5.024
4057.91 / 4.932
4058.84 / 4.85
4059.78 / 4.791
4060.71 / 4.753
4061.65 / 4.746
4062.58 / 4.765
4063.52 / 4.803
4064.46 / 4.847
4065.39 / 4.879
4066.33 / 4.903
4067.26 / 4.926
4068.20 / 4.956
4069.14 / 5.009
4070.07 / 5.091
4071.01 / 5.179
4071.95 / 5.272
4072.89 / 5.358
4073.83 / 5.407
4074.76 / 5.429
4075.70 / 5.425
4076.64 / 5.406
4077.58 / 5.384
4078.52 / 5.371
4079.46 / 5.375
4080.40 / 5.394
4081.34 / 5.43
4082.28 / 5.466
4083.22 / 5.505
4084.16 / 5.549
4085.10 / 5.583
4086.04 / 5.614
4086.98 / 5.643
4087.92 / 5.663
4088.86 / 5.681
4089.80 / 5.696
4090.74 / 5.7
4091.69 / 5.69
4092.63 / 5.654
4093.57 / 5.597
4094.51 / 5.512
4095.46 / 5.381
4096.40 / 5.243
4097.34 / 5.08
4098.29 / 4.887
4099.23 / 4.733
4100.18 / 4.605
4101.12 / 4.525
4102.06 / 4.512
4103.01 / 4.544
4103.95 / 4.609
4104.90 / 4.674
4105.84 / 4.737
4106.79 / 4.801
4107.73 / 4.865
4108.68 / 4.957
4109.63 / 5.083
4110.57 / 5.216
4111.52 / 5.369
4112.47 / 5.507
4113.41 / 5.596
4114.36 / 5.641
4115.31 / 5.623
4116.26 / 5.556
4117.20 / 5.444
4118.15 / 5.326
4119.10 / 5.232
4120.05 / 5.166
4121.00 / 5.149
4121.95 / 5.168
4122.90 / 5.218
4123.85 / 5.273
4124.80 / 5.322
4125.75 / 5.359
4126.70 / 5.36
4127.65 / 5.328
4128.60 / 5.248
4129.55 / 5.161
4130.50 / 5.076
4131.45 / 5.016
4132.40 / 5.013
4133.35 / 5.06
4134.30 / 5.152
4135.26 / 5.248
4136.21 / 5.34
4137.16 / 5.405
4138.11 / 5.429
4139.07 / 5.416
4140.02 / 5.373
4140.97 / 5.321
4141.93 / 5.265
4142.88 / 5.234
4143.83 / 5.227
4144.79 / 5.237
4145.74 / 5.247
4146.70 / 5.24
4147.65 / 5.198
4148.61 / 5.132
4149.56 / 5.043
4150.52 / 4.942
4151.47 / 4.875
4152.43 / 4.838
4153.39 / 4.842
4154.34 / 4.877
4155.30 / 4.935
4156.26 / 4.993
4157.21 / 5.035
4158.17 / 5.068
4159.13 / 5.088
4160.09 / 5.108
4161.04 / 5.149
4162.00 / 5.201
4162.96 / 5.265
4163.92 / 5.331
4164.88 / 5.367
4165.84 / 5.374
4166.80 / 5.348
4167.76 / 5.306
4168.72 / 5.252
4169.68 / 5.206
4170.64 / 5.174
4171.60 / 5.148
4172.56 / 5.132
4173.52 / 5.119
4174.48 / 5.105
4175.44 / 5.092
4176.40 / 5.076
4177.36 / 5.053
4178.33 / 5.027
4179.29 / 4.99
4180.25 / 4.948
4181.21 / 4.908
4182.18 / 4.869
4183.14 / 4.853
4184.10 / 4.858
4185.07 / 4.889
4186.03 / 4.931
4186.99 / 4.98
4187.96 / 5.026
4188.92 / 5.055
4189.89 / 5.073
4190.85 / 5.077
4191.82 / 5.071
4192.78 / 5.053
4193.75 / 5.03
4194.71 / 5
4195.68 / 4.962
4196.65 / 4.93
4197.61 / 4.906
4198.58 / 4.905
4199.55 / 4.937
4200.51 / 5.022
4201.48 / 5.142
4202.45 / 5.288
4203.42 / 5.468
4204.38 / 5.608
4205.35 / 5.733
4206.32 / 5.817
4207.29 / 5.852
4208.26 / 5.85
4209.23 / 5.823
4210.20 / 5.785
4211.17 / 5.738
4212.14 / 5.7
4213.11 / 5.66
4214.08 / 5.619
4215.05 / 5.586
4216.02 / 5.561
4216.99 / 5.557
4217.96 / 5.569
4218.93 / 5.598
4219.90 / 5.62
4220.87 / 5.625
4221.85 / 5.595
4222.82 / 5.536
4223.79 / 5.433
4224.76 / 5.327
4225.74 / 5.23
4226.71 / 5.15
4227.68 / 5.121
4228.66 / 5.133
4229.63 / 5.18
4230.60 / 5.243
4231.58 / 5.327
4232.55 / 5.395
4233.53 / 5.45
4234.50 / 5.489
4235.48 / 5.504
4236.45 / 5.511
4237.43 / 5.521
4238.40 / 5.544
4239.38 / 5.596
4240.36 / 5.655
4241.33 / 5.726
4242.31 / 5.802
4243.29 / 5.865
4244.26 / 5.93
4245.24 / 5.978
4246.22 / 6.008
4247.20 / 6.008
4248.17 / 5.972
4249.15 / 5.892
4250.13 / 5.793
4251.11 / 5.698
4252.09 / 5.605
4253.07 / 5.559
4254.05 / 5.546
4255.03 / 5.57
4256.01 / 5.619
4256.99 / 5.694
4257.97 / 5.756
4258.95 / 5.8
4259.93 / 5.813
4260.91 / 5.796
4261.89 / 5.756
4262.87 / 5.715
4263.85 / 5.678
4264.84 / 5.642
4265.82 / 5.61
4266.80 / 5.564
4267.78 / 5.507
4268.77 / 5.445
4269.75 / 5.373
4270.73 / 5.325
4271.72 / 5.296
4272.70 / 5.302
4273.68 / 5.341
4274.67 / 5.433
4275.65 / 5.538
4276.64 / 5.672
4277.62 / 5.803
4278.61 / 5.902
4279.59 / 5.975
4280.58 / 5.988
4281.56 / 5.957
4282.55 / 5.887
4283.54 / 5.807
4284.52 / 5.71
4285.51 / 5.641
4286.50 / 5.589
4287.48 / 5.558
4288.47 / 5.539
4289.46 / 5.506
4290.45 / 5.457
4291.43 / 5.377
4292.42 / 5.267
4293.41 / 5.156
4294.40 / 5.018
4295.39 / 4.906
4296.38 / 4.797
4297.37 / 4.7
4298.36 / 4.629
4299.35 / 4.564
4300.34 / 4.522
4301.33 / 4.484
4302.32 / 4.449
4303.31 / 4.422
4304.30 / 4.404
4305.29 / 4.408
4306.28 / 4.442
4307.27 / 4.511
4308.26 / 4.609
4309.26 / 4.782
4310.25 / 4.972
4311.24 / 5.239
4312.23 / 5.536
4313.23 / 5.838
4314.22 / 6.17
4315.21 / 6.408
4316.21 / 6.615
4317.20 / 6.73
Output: 4207.29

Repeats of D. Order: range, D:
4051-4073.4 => 4072.89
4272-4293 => 4280.58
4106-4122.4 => 4114.36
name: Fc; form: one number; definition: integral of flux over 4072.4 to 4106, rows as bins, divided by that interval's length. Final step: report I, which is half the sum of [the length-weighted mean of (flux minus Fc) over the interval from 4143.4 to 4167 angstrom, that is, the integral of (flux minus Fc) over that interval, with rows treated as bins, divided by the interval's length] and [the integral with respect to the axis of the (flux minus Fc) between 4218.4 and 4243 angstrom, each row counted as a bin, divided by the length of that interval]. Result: 0.00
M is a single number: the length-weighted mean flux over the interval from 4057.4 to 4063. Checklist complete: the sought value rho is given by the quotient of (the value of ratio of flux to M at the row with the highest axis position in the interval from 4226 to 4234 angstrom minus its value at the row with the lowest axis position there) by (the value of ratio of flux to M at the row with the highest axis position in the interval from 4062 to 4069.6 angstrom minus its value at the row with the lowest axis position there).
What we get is 1.2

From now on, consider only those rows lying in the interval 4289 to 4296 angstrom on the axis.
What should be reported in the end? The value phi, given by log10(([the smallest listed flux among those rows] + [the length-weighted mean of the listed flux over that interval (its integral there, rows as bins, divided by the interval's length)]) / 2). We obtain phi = 0.705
